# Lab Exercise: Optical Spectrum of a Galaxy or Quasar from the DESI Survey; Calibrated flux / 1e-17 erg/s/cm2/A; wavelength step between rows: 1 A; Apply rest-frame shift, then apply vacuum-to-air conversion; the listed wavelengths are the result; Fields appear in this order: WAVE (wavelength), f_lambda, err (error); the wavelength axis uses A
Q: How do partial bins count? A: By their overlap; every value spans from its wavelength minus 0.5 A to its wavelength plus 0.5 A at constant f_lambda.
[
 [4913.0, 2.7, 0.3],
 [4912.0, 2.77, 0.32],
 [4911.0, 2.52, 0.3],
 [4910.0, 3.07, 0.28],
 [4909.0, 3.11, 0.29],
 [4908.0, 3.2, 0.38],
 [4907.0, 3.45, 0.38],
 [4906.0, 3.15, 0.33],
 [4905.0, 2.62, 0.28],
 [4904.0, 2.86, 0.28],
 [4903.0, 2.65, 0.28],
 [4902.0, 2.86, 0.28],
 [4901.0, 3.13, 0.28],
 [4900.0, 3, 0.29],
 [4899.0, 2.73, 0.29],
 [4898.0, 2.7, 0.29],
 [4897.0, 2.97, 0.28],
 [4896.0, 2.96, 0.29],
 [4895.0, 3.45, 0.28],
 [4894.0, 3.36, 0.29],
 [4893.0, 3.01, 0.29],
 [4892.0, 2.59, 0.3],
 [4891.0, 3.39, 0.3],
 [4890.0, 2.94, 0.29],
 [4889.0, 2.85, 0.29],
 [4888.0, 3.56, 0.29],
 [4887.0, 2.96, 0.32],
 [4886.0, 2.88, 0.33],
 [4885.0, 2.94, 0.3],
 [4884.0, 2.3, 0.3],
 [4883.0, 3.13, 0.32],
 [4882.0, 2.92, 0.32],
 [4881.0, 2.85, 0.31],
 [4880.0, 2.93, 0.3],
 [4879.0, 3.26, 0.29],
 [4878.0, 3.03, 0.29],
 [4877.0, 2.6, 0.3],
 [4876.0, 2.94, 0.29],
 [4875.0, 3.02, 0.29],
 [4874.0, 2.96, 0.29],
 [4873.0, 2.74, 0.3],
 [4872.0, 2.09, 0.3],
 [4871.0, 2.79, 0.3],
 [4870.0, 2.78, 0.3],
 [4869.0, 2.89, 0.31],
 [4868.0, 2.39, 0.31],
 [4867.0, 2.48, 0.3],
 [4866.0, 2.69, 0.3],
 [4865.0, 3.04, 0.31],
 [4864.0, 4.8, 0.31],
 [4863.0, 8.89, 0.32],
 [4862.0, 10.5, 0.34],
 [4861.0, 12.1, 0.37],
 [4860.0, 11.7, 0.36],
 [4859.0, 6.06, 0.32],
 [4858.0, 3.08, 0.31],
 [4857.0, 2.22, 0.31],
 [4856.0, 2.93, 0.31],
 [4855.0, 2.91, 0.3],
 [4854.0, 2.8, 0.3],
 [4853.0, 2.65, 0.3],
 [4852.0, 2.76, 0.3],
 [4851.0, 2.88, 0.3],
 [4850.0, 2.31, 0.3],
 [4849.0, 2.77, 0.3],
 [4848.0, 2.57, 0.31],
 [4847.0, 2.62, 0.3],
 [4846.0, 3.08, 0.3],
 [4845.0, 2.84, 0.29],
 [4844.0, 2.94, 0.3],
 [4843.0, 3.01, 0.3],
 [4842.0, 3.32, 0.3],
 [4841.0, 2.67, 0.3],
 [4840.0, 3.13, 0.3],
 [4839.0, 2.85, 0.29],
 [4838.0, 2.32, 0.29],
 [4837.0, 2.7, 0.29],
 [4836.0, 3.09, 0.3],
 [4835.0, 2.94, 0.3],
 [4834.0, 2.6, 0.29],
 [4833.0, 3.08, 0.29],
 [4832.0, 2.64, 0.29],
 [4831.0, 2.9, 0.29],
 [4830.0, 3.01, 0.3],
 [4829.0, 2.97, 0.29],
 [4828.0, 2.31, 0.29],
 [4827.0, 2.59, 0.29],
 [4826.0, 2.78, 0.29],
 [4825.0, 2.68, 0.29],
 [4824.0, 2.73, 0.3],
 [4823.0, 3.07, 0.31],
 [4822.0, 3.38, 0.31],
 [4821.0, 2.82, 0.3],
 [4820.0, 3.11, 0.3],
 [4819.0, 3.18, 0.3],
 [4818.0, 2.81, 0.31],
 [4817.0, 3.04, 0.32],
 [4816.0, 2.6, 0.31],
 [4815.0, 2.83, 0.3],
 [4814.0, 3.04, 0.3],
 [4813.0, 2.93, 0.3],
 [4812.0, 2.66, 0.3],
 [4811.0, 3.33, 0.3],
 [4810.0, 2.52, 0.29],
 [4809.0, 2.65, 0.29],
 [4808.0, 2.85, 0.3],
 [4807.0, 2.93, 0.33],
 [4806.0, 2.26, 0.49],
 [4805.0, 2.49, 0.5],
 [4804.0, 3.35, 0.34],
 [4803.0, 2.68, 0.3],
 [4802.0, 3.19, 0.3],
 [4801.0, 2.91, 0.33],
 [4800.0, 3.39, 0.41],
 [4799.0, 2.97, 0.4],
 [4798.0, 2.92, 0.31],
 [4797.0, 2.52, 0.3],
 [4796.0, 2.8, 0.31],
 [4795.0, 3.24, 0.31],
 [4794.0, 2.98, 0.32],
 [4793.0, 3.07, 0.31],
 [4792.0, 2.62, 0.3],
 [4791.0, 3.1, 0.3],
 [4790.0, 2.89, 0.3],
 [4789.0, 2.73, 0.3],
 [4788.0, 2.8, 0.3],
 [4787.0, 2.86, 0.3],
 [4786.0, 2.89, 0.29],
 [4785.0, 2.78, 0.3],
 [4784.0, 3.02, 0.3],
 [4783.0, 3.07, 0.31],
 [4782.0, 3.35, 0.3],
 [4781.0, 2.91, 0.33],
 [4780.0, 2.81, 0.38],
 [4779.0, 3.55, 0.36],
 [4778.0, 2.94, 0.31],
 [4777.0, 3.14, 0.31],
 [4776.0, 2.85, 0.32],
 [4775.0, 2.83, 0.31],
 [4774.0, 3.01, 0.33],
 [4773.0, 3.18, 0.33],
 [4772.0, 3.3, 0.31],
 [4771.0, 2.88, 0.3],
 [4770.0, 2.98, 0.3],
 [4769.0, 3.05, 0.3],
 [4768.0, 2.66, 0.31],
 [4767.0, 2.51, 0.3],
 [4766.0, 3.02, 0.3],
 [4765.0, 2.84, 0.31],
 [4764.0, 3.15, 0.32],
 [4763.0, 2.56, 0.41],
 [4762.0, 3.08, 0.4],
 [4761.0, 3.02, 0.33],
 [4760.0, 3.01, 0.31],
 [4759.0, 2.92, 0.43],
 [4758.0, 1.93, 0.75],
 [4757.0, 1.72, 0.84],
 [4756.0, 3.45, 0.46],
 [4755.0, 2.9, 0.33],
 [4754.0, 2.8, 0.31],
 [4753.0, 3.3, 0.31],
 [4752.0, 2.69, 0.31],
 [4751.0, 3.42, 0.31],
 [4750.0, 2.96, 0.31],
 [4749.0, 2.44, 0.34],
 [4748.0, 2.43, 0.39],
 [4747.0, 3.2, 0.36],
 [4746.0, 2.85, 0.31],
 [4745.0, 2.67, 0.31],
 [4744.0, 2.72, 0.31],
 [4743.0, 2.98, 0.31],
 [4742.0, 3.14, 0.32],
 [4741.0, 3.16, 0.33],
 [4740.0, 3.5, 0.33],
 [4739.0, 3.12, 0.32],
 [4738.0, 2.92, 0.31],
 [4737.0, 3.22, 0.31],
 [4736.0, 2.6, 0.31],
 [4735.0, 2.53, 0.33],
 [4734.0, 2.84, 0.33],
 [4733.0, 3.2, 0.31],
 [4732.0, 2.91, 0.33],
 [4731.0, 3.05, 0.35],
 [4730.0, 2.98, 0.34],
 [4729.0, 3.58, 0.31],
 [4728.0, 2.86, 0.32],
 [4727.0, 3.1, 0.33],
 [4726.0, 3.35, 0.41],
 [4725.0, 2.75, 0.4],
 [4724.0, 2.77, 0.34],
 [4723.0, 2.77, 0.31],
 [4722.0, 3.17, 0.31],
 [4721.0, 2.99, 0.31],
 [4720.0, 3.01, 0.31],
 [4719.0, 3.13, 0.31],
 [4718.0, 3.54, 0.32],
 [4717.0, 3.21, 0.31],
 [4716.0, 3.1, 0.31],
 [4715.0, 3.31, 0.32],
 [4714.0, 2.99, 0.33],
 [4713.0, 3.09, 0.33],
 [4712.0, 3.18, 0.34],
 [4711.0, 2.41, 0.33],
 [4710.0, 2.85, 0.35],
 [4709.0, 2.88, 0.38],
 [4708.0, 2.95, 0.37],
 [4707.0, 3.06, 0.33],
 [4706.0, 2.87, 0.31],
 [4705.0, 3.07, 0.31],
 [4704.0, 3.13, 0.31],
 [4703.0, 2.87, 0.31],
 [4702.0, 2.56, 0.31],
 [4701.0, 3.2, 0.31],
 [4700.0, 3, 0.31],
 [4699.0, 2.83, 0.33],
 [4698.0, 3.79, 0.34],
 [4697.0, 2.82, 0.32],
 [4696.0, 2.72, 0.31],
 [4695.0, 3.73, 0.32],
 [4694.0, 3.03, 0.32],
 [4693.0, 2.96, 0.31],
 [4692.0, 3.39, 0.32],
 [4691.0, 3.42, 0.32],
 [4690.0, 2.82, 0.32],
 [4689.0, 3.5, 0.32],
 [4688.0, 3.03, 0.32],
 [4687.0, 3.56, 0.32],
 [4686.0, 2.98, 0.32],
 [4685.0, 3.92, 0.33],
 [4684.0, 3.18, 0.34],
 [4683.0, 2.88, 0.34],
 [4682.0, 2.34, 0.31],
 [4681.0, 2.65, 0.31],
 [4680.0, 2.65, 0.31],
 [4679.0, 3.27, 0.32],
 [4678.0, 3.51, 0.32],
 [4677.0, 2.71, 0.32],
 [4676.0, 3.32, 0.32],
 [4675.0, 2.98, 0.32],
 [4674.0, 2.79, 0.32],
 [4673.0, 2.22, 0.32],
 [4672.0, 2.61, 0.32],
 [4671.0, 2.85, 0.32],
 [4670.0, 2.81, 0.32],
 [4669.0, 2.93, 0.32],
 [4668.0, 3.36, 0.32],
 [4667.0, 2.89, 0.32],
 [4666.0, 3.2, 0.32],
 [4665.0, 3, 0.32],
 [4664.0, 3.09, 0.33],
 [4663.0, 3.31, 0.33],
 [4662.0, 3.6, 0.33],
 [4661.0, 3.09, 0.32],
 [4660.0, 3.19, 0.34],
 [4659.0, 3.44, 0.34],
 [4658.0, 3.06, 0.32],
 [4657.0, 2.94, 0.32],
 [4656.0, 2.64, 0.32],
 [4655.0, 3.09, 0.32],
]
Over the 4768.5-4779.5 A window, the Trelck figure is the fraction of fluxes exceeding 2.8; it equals 1.0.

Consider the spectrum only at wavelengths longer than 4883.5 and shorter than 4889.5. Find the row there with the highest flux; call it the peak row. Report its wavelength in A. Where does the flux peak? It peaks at 4888.0 A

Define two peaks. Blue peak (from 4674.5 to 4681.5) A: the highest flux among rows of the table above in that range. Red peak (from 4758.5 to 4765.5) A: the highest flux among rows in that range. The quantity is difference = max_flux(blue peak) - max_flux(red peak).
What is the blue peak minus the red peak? 0.36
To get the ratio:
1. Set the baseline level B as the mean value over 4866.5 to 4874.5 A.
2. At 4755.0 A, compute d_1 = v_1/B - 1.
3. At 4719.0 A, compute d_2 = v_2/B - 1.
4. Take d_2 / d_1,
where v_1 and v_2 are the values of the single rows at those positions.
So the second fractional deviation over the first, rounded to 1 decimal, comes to 1.9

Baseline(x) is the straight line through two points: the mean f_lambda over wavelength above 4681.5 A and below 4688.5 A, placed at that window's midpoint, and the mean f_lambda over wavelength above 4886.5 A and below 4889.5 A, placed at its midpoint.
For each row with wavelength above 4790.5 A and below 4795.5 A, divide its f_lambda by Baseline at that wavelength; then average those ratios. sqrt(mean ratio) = 0.98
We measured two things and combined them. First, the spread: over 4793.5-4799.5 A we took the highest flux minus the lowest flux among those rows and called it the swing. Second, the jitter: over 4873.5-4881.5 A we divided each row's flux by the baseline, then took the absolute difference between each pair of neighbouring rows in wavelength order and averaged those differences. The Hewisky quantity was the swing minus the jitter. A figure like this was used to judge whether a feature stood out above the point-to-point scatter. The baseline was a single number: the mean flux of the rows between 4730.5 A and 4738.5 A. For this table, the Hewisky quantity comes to 0.6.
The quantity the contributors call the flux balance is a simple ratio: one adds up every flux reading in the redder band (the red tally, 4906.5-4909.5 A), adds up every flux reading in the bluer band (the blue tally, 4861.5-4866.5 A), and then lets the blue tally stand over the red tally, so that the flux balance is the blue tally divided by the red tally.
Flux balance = 3.1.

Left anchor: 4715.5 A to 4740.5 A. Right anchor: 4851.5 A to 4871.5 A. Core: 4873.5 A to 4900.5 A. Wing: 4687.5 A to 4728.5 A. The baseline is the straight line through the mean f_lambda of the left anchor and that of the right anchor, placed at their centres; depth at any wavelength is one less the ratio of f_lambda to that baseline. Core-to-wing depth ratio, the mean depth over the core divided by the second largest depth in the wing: 5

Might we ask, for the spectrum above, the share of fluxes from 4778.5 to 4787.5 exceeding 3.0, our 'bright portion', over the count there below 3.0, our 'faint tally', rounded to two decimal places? 0.09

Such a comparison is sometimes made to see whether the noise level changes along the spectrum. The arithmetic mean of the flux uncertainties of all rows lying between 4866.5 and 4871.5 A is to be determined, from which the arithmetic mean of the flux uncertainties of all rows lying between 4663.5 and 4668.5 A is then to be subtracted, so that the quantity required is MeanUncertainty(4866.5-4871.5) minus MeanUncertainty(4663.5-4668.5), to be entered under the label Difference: -0.018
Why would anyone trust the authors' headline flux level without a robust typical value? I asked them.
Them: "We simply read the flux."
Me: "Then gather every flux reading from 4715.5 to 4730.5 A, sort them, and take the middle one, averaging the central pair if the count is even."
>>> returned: 3.10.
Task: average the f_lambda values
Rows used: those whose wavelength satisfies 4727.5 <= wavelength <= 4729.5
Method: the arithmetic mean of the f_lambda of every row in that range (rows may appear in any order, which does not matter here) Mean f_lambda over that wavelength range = 3.22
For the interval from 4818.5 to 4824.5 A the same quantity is 3.05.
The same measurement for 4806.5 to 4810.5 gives 2.74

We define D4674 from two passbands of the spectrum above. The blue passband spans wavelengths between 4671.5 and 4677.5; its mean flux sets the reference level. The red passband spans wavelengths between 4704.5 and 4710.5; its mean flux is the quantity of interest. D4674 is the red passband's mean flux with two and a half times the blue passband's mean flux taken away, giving -4.0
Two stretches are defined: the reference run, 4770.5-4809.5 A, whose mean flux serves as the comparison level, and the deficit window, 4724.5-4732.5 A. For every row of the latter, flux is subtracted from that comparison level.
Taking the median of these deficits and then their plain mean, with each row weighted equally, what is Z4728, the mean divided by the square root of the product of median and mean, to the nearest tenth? -1.3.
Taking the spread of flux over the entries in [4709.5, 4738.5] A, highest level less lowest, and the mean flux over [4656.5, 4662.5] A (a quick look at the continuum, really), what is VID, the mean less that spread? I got 2.05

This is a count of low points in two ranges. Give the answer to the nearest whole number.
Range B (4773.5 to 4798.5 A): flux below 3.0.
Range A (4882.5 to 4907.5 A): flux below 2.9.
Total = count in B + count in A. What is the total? 26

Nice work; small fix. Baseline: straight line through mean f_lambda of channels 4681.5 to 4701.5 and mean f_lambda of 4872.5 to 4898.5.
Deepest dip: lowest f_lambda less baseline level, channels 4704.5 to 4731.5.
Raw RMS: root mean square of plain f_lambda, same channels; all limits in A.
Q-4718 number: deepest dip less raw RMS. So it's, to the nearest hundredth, -3.77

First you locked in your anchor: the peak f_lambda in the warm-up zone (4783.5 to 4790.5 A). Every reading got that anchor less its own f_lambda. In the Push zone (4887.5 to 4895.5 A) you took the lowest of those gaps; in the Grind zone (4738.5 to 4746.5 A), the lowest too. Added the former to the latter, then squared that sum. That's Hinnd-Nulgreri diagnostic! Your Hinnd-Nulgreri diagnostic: 1.0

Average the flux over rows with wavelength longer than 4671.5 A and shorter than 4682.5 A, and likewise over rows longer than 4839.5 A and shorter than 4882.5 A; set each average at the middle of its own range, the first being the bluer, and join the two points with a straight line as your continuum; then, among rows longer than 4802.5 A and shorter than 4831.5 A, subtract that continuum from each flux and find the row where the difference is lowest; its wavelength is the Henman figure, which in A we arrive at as 4828.0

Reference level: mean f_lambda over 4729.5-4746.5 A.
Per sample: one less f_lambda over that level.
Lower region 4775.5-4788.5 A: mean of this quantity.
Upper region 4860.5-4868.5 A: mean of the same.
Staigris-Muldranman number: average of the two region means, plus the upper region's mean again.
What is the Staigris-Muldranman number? -1.47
